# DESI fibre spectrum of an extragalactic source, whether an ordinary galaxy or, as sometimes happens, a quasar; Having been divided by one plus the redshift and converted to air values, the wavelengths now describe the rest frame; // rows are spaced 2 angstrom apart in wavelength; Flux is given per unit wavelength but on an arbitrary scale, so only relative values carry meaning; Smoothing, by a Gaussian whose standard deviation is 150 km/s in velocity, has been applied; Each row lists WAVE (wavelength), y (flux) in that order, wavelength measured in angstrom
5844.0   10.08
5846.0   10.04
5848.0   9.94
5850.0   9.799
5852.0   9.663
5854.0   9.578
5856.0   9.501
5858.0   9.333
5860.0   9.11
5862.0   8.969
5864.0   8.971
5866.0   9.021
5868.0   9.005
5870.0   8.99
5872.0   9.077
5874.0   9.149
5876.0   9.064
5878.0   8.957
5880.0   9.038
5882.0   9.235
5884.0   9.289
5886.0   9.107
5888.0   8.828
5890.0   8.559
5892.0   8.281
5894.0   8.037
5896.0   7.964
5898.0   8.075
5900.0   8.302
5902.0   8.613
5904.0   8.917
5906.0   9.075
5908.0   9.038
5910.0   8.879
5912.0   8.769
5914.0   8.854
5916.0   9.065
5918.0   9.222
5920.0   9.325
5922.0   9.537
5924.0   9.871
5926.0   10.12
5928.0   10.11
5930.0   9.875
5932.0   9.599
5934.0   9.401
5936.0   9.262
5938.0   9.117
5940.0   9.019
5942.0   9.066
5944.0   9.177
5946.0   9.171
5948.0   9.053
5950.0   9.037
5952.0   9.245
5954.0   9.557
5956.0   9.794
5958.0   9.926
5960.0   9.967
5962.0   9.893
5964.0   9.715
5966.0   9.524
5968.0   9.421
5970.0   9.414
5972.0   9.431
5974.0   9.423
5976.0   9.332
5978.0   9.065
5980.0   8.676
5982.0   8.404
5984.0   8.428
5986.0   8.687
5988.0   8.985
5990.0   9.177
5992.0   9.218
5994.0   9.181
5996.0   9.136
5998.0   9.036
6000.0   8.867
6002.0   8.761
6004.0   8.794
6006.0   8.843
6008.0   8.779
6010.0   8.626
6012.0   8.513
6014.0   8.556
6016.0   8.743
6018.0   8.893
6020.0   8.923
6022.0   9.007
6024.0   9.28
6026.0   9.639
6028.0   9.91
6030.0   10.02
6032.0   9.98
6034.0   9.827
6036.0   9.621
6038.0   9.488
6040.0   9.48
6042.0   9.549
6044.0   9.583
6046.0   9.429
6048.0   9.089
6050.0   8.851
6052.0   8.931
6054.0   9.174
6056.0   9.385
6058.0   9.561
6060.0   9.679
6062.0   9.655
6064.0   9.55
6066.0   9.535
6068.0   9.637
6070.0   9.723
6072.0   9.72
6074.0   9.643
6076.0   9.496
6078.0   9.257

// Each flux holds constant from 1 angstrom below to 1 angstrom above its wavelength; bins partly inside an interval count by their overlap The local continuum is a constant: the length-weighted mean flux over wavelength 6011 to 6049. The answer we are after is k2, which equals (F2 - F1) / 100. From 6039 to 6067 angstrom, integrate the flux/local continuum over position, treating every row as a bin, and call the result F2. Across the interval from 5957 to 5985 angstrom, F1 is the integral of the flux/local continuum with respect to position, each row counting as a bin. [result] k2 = 0.002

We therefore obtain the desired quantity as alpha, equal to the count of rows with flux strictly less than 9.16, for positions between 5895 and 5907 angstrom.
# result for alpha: 6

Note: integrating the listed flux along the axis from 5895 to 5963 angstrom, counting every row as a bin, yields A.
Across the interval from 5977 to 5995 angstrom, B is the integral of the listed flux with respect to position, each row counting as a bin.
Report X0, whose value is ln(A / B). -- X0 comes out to 1.37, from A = 628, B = 160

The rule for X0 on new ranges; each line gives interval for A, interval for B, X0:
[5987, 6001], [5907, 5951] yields -1.17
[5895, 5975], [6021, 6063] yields 0.62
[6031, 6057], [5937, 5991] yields -0.71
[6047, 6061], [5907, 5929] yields -0.46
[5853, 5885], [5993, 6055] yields -0.67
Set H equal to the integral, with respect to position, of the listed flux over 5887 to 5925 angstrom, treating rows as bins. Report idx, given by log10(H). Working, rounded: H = 334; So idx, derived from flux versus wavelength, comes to 2.52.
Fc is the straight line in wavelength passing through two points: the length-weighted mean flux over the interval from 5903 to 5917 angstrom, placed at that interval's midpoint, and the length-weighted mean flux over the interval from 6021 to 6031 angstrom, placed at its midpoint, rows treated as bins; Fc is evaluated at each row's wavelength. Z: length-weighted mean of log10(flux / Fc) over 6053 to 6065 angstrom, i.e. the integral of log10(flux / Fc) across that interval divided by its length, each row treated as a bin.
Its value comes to -0.011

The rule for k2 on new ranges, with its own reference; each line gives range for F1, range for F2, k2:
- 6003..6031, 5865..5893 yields -0.002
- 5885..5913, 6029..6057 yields 0.026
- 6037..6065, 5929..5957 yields -0.002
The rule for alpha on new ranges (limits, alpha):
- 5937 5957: 5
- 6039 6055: 3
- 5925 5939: 1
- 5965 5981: 2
